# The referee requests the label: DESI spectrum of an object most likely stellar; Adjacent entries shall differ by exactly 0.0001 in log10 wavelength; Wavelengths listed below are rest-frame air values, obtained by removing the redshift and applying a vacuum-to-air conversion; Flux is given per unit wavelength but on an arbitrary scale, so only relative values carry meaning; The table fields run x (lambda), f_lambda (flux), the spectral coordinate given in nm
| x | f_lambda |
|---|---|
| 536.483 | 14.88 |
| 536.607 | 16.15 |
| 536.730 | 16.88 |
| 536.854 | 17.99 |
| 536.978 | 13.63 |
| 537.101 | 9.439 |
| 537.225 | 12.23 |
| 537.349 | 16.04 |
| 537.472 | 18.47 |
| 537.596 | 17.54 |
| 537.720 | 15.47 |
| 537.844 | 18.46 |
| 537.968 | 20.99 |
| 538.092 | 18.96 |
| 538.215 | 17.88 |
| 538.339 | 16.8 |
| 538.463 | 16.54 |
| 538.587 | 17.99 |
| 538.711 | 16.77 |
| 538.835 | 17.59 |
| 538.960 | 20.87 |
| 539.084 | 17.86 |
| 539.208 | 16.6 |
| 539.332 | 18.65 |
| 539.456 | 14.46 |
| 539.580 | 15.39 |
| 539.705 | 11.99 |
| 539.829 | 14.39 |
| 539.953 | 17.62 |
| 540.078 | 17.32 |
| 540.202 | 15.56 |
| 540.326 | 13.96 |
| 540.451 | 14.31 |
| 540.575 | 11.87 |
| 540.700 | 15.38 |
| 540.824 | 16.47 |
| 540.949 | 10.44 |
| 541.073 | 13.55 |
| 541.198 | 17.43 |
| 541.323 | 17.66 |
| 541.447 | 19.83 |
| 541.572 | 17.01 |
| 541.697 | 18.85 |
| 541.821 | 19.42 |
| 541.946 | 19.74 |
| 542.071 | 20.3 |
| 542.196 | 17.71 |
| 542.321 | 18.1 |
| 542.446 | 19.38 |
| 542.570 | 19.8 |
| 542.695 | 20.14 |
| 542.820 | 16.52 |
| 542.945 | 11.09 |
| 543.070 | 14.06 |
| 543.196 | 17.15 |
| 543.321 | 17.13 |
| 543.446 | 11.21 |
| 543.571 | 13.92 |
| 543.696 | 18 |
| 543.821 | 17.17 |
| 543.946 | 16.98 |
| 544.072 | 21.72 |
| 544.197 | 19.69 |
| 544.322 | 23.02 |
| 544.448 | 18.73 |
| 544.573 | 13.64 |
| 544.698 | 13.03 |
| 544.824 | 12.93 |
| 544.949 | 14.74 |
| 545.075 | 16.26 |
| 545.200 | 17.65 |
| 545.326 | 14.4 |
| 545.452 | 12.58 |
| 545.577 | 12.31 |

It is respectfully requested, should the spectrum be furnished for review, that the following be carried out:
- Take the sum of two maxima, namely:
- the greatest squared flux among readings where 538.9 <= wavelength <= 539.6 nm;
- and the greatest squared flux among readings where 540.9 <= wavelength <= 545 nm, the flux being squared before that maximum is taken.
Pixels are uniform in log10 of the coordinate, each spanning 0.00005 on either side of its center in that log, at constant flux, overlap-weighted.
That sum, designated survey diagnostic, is 965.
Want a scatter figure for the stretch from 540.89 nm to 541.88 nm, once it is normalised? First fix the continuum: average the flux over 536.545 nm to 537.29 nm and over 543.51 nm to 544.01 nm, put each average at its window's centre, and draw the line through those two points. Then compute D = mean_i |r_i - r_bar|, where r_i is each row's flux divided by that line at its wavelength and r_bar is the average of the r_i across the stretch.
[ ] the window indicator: 0.15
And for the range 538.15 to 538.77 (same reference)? 0.04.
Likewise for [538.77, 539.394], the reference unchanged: 0.08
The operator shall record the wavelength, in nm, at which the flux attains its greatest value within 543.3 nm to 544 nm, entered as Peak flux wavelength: 543.696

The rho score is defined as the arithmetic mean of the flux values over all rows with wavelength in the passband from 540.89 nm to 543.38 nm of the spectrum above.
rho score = 17.3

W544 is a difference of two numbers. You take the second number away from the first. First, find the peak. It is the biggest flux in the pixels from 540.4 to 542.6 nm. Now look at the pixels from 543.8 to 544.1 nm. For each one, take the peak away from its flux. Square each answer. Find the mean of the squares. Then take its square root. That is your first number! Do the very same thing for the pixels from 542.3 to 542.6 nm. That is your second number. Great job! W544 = 1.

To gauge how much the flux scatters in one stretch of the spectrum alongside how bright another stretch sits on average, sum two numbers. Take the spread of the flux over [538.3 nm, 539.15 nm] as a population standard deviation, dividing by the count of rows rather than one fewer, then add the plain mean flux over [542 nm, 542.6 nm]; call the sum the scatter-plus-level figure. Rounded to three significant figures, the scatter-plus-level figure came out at 20.4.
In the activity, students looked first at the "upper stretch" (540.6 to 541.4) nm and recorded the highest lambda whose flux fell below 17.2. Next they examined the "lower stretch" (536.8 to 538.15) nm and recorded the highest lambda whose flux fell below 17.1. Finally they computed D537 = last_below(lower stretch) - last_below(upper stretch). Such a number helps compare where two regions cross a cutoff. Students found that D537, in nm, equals -3.35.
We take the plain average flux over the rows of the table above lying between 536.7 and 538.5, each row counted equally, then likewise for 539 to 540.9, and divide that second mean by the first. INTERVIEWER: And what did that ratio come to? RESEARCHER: 0.94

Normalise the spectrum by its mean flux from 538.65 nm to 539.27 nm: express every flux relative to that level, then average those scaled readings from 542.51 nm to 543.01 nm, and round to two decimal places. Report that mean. 0.94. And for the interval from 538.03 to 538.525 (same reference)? 0.98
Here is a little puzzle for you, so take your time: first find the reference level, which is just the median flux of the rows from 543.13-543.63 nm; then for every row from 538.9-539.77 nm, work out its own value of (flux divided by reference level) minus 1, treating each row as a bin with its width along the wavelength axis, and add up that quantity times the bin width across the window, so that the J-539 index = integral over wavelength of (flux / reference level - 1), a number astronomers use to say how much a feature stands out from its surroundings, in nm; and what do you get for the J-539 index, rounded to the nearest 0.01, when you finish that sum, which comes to 0.06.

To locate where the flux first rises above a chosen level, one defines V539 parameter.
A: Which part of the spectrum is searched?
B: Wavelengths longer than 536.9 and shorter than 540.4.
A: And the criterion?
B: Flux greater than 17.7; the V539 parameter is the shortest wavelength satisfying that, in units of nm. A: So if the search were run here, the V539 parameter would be 537.472 nm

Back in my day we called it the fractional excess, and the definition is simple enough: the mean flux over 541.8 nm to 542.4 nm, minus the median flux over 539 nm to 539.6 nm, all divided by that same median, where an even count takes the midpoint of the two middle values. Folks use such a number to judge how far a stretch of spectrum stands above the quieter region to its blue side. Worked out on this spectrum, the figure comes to 0.15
